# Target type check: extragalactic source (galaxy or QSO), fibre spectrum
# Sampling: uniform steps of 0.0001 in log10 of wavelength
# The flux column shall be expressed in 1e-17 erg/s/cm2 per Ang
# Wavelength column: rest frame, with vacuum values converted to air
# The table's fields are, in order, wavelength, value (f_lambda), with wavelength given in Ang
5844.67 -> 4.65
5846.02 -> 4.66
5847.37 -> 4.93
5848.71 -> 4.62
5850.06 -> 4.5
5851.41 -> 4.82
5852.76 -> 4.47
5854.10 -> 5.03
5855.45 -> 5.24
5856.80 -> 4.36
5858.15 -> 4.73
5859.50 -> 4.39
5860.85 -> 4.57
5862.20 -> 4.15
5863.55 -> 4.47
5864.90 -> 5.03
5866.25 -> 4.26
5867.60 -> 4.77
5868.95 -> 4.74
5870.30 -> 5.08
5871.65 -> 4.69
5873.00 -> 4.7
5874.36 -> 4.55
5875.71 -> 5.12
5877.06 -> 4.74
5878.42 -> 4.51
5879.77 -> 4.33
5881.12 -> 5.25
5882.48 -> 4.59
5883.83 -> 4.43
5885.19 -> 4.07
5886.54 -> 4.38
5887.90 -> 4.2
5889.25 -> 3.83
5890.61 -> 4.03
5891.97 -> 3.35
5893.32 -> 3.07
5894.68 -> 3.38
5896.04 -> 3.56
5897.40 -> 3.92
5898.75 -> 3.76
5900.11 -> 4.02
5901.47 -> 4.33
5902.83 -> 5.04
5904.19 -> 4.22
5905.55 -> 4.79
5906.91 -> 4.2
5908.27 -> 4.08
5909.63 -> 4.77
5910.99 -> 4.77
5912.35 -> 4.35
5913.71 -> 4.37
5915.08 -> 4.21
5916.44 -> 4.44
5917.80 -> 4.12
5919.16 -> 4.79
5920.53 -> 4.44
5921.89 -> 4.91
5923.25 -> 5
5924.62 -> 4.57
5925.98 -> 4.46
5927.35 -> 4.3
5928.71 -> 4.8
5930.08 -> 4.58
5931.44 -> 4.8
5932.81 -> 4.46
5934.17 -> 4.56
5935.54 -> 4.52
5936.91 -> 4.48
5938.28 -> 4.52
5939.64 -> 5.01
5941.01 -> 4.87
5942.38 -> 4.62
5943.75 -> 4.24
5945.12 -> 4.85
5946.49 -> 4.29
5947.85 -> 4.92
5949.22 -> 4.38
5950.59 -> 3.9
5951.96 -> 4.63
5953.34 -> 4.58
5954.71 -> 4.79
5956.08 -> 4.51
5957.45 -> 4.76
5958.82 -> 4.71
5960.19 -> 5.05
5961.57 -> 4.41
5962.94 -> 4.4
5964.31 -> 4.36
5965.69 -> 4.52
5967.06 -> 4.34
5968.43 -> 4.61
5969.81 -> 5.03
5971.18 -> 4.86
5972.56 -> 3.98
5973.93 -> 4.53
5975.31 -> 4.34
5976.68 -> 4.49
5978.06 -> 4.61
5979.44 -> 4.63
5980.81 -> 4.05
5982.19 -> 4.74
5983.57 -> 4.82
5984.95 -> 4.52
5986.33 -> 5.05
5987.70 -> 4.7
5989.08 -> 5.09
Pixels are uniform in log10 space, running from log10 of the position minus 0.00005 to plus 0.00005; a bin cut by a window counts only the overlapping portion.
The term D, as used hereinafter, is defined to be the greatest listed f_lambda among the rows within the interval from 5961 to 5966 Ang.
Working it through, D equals 4.52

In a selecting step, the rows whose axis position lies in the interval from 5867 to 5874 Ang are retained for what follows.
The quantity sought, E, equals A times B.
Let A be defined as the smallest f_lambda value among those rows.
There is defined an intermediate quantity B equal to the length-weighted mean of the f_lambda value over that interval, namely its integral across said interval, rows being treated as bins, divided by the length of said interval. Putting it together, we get 22.4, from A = 4.69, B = 4.78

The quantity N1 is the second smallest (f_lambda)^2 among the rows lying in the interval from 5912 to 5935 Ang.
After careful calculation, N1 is 17.7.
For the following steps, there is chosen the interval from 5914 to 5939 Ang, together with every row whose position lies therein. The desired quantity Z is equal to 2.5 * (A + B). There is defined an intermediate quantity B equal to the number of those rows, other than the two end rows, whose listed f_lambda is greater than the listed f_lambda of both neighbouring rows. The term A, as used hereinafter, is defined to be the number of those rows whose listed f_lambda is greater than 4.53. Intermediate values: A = 8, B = 6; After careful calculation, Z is 35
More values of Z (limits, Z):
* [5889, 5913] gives 20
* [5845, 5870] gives 45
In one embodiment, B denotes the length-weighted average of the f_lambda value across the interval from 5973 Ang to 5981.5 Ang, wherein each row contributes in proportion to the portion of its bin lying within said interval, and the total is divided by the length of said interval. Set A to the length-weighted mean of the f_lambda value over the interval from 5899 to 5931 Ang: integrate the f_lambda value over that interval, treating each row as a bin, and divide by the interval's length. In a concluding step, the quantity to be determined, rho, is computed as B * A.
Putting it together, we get 19.9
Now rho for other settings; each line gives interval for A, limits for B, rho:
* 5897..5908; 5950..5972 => 19.7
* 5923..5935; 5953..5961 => 21.8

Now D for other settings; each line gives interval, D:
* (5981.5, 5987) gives 5.05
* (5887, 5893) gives 4.2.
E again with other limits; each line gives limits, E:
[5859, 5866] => 18.7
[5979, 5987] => 18.8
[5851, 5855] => 21.5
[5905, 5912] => 18.4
